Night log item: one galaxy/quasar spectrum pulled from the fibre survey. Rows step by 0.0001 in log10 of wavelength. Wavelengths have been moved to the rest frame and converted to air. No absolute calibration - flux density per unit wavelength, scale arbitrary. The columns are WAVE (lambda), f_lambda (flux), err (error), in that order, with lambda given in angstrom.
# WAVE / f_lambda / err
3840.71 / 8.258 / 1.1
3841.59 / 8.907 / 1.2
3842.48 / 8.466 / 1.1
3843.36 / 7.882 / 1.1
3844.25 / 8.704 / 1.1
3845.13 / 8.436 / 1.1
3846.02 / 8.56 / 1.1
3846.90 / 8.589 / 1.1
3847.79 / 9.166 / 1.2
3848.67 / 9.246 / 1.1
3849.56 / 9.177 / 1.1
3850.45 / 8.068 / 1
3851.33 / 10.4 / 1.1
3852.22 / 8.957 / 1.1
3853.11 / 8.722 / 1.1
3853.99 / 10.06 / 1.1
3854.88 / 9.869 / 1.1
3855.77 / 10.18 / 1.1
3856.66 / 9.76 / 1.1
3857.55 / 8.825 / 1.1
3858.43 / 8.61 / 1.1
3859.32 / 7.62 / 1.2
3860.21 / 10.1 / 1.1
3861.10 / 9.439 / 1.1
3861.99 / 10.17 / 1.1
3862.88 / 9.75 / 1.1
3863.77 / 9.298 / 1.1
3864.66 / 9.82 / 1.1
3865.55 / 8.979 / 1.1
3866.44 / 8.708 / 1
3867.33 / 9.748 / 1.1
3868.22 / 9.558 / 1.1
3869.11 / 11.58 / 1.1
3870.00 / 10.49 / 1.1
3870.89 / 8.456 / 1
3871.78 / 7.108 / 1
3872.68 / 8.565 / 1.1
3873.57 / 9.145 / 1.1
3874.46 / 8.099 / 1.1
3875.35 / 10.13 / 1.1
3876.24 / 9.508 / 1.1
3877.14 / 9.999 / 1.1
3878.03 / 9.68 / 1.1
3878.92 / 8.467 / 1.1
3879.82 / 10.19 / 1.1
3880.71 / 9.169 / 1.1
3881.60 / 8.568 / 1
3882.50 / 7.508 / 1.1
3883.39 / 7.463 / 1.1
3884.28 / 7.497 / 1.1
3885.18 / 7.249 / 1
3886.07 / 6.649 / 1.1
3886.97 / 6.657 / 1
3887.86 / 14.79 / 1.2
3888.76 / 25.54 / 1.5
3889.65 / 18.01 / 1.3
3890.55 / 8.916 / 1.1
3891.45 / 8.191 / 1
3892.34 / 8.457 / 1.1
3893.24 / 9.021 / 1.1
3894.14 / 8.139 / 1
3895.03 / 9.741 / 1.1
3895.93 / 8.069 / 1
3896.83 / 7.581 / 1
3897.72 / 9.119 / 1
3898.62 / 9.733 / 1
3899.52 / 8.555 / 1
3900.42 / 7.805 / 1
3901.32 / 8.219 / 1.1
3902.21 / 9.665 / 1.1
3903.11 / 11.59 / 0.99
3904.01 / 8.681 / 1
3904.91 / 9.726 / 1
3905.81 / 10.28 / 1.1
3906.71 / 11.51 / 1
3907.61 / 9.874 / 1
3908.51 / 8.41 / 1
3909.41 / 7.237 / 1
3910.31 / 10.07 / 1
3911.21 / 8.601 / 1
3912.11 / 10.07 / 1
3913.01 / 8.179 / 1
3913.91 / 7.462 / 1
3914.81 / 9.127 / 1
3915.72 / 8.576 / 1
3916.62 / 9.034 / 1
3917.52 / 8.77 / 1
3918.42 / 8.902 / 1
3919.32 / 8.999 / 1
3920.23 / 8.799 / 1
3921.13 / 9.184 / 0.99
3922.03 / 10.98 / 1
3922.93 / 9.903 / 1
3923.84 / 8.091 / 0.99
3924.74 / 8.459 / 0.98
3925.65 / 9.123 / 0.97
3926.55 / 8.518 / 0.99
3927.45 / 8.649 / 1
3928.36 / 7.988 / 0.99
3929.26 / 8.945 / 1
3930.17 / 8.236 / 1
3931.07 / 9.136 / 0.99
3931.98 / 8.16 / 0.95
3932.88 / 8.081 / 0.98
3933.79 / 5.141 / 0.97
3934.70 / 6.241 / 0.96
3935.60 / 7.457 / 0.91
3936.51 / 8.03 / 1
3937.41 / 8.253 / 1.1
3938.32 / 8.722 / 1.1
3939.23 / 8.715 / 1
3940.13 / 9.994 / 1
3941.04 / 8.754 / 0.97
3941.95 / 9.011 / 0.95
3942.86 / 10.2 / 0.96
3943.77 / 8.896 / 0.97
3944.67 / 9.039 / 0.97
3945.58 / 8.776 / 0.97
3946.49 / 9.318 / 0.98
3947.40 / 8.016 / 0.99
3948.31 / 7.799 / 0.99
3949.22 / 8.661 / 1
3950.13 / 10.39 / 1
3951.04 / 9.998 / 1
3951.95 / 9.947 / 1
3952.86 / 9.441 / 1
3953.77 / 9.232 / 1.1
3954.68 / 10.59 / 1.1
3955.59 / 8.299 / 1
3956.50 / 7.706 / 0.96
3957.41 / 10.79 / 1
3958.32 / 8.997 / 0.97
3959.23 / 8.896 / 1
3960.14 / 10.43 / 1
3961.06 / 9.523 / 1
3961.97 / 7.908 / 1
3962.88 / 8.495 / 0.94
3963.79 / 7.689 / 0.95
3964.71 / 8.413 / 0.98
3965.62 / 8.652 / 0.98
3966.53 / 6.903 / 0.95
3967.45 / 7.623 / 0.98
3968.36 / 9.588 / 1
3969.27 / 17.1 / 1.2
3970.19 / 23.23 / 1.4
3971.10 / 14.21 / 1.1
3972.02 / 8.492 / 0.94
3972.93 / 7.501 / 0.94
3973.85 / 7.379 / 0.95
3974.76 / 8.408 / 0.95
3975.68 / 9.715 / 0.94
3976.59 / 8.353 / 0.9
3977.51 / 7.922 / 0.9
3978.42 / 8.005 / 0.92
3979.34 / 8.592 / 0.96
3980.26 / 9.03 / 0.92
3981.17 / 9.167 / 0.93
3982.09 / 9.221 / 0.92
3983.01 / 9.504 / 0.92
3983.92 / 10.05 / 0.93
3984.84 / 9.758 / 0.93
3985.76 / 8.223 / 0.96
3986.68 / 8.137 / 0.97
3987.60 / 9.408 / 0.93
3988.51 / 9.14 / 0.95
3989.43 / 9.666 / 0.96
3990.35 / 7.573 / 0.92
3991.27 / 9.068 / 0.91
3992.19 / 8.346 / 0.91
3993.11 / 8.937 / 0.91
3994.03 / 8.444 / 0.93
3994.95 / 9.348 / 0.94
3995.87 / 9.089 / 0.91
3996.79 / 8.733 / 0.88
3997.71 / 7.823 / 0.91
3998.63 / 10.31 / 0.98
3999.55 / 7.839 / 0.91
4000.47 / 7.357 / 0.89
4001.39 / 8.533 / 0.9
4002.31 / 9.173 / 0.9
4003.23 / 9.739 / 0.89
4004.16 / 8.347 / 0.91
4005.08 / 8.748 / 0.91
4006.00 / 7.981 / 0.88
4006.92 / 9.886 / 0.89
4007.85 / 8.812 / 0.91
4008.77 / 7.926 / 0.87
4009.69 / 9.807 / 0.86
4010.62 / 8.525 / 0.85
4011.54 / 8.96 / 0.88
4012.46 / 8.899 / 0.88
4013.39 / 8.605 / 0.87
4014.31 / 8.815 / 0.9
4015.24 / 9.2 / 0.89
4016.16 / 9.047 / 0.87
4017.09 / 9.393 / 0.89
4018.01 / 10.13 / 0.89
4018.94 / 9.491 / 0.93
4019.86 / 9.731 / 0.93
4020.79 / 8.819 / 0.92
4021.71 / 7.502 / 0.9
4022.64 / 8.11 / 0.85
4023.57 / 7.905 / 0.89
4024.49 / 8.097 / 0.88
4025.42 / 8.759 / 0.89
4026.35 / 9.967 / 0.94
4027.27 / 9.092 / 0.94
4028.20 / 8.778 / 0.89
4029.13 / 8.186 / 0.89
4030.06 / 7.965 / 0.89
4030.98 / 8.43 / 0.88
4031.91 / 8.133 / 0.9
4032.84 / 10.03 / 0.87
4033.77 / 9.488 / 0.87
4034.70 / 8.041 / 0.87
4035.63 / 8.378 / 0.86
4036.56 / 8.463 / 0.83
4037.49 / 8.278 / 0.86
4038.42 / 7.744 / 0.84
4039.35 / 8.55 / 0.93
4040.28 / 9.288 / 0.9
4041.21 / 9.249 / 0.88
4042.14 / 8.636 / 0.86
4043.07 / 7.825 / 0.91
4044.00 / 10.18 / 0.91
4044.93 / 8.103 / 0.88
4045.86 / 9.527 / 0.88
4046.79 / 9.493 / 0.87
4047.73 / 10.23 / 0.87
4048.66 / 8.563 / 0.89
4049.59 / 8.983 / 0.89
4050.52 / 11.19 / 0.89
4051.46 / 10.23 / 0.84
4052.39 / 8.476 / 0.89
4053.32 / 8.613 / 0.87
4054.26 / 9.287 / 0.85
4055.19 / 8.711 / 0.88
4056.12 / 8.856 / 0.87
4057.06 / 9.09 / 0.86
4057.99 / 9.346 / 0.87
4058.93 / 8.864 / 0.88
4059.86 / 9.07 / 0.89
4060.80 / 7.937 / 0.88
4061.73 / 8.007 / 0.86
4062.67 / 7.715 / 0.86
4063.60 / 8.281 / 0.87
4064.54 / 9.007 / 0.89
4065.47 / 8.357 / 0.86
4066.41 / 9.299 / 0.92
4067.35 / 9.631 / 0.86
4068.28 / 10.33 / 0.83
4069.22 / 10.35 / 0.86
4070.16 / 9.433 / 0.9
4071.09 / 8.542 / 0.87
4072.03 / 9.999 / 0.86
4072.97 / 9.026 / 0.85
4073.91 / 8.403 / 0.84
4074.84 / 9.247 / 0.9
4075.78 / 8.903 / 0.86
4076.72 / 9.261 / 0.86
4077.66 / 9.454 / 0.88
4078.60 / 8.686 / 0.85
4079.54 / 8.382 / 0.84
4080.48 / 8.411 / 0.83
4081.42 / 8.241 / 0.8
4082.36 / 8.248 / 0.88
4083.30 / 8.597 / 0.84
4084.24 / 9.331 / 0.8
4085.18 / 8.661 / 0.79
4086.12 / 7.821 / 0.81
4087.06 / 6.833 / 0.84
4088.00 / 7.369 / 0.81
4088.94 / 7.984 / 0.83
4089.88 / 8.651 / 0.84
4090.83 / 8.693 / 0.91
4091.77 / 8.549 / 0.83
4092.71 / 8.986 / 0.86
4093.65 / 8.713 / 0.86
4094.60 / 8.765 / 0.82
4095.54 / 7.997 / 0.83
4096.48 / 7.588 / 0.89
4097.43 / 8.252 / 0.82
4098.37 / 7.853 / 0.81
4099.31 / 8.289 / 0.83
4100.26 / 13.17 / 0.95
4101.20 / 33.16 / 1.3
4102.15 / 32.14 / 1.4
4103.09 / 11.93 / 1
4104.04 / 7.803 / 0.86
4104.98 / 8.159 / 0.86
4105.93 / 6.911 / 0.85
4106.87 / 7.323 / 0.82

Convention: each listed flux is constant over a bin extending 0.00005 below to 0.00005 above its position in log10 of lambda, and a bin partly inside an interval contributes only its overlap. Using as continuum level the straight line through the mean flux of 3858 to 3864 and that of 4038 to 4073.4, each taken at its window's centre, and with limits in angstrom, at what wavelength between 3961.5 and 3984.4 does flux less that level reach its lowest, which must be 3966.53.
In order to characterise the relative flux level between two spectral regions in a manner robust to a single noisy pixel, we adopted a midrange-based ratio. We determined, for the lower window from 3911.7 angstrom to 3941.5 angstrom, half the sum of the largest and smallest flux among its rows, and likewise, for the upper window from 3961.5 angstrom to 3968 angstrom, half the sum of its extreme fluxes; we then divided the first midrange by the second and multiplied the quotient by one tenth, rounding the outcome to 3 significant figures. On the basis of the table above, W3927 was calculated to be 0.104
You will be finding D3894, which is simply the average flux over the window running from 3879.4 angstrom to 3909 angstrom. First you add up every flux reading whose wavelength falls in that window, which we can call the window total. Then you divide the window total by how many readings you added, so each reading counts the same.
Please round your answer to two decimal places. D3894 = 9.71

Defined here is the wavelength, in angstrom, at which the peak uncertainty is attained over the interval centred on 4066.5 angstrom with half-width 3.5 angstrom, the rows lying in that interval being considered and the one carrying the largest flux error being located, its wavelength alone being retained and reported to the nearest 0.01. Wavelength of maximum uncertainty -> 4066.41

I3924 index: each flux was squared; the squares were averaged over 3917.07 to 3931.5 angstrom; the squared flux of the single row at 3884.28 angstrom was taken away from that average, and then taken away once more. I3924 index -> -32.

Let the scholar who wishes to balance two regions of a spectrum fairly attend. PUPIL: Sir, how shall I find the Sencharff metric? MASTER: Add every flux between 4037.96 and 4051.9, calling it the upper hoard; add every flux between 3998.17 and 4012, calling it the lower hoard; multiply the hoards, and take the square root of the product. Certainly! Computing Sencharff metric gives 135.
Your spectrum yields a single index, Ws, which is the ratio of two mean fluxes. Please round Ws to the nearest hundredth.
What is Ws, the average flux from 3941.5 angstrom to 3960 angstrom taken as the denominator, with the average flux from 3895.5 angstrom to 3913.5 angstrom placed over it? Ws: 0.99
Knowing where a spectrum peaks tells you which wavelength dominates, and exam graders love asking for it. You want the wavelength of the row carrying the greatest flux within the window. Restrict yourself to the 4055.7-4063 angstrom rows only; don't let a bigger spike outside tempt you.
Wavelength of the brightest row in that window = 4057.99 angstrom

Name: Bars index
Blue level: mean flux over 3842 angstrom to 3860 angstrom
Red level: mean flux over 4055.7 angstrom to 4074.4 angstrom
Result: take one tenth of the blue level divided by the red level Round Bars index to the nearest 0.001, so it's 0.100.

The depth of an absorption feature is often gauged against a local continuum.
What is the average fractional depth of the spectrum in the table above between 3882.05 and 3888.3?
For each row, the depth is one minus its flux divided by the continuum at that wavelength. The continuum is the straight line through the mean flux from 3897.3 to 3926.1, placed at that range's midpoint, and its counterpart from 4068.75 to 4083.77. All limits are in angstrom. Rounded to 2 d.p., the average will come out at 0.10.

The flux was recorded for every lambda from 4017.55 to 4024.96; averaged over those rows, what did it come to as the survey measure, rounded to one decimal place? 8.7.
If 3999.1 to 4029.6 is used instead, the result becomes 8.8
